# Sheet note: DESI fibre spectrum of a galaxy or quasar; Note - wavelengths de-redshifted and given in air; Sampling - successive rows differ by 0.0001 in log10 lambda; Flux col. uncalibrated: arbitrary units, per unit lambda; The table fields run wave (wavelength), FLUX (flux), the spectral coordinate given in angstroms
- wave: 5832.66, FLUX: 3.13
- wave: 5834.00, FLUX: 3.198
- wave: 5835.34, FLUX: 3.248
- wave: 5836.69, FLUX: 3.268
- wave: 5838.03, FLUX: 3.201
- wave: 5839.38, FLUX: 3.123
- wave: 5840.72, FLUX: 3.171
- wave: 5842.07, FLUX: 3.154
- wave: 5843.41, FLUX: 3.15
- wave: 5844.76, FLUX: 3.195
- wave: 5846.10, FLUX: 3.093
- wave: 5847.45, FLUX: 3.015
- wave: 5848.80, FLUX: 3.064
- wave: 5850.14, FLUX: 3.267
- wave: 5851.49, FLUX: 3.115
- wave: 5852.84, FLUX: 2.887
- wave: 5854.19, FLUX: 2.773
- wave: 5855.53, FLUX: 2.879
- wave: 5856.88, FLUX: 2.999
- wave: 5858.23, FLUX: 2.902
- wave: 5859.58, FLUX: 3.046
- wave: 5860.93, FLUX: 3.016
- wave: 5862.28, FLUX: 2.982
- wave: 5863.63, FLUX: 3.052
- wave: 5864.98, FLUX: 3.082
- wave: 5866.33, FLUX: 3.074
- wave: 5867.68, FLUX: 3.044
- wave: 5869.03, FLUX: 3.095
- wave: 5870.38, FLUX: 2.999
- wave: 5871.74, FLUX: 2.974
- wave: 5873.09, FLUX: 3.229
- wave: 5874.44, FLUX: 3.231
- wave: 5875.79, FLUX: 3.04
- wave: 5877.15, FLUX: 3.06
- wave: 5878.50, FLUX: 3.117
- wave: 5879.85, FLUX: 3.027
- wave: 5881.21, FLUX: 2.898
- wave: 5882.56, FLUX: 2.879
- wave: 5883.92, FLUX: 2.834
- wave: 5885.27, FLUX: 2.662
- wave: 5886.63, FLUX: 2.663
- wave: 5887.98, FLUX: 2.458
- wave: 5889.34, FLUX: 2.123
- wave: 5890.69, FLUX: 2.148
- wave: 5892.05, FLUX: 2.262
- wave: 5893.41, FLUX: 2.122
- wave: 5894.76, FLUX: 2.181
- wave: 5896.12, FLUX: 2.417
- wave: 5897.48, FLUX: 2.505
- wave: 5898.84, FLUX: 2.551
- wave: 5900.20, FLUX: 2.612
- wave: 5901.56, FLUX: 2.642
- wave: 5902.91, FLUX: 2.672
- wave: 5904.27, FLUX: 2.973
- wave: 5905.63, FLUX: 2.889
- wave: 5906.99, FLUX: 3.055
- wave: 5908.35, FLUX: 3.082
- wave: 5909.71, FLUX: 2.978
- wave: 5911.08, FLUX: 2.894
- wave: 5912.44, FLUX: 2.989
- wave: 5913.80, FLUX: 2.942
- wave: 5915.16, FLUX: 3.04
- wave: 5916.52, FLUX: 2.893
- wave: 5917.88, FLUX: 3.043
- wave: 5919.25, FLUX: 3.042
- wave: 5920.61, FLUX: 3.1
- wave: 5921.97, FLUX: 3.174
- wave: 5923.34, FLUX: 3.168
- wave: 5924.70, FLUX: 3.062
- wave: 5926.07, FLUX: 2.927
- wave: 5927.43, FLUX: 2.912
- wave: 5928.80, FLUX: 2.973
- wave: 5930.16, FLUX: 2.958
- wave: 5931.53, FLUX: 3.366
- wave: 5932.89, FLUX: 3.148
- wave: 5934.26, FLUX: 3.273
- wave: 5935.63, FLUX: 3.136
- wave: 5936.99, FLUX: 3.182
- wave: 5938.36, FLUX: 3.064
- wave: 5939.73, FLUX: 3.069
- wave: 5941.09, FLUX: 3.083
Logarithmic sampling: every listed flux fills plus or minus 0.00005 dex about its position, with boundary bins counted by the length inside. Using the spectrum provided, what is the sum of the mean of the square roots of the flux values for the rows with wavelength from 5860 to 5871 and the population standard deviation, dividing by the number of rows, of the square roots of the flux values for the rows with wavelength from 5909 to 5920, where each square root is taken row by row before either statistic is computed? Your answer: 1.76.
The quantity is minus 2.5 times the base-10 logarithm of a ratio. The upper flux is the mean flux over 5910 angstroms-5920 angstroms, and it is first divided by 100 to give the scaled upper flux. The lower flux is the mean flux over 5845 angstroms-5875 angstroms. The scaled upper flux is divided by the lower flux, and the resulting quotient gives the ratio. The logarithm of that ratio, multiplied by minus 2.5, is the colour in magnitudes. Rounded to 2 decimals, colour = 5.02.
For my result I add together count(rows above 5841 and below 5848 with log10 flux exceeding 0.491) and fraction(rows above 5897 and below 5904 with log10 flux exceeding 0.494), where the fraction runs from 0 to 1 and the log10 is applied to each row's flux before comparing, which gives 3.0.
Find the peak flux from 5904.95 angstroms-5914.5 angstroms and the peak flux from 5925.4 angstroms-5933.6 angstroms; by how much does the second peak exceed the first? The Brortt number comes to 0.28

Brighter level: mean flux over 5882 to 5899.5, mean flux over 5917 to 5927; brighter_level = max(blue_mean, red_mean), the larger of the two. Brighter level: 3.07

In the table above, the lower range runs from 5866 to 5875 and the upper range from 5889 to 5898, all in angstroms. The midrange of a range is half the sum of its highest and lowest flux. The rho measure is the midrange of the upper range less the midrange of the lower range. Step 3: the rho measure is -0.8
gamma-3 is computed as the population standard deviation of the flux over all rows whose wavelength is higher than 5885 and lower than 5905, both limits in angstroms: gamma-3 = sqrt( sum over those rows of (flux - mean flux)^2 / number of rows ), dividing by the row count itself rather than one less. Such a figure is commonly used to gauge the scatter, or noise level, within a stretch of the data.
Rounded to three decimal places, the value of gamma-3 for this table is 0.245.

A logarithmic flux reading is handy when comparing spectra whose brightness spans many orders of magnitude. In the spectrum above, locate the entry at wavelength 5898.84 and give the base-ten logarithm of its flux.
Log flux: 0.407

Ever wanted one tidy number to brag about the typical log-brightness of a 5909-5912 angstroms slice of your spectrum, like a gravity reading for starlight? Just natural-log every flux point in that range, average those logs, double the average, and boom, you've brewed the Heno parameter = 2.15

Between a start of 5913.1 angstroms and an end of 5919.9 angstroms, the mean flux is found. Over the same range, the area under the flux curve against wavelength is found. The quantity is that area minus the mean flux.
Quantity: 17.4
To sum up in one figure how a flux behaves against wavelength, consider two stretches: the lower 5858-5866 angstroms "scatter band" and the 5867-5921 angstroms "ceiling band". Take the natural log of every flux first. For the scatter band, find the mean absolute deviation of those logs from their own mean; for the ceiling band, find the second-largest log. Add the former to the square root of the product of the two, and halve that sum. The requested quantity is 0.076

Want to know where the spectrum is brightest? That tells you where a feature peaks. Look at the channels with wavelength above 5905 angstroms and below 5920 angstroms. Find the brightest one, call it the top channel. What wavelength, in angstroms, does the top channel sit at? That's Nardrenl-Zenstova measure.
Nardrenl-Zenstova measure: 5908.35 angstroms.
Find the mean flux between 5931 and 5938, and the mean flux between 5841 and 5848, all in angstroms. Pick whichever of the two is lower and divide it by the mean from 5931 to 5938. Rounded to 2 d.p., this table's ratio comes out 0.97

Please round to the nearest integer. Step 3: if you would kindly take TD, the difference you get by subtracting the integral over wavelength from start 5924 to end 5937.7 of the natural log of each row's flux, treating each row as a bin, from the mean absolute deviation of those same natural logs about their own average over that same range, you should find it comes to -15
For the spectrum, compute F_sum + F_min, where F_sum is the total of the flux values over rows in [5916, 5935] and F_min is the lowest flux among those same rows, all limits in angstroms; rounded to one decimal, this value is 45.9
